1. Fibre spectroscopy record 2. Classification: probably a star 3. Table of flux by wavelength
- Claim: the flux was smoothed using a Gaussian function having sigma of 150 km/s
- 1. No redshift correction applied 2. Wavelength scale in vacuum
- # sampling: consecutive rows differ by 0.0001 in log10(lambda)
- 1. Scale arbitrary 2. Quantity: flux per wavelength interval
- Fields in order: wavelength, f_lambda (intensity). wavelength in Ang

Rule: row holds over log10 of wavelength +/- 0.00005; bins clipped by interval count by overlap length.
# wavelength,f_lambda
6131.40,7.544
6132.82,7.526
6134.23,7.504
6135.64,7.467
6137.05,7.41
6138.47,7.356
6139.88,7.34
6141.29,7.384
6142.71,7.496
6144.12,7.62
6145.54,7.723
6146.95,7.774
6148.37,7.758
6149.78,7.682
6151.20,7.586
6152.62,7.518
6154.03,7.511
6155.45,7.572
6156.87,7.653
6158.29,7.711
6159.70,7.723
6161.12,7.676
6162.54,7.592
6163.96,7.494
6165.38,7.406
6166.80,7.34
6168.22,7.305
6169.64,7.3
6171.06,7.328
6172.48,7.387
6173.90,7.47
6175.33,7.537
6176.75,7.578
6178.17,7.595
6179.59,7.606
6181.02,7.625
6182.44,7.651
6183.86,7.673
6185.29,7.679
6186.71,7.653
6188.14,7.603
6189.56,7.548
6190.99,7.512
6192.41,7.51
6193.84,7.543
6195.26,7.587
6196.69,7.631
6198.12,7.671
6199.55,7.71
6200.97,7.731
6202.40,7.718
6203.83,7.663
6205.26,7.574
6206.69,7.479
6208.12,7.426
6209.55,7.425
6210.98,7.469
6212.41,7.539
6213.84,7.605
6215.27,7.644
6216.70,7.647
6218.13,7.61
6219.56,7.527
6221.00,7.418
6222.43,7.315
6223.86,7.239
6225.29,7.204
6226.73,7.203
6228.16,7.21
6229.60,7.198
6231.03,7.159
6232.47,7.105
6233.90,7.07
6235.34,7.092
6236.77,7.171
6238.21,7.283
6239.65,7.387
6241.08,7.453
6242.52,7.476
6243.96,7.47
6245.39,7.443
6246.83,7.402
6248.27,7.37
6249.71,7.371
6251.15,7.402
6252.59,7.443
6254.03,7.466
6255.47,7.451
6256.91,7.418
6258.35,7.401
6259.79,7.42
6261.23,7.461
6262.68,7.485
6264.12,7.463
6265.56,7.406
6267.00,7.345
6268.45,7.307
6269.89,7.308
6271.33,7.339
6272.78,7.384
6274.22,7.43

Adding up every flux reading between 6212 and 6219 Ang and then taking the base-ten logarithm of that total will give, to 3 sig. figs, 1.58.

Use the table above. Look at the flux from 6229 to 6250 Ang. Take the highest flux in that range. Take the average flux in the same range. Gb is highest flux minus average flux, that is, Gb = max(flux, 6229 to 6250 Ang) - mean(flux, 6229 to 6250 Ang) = 0.18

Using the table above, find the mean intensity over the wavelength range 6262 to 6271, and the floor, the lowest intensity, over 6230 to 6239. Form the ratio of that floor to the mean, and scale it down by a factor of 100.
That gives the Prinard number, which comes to 0.0096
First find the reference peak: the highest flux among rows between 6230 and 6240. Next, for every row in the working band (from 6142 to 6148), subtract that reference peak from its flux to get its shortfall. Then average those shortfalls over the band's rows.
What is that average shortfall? 0.27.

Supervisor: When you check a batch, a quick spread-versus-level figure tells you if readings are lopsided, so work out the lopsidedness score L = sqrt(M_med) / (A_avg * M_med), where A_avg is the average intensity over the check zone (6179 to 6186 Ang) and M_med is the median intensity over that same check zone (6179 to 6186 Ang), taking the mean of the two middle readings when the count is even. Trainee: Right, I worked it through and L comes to 0.0473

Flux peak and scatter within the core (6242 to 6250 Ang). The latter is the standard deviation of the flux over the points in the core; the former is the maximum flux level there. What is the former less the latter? 7.43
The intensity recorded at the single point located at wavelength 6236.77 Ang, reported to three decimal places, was 7.171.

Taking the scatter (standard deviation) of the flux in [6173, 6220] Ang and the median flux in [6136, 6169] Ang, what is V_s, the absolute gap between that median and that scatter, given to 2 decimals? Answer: 7.49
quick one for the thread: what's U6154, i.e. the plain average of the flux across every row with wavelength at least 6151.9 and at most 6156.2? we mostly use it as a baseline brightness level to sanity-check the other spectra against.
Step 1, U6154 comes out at 7.53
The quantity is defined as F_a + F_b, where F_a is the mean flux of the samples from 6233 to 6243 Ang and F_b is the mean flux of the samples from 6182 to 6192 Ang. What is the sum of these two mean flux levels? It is 14.89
